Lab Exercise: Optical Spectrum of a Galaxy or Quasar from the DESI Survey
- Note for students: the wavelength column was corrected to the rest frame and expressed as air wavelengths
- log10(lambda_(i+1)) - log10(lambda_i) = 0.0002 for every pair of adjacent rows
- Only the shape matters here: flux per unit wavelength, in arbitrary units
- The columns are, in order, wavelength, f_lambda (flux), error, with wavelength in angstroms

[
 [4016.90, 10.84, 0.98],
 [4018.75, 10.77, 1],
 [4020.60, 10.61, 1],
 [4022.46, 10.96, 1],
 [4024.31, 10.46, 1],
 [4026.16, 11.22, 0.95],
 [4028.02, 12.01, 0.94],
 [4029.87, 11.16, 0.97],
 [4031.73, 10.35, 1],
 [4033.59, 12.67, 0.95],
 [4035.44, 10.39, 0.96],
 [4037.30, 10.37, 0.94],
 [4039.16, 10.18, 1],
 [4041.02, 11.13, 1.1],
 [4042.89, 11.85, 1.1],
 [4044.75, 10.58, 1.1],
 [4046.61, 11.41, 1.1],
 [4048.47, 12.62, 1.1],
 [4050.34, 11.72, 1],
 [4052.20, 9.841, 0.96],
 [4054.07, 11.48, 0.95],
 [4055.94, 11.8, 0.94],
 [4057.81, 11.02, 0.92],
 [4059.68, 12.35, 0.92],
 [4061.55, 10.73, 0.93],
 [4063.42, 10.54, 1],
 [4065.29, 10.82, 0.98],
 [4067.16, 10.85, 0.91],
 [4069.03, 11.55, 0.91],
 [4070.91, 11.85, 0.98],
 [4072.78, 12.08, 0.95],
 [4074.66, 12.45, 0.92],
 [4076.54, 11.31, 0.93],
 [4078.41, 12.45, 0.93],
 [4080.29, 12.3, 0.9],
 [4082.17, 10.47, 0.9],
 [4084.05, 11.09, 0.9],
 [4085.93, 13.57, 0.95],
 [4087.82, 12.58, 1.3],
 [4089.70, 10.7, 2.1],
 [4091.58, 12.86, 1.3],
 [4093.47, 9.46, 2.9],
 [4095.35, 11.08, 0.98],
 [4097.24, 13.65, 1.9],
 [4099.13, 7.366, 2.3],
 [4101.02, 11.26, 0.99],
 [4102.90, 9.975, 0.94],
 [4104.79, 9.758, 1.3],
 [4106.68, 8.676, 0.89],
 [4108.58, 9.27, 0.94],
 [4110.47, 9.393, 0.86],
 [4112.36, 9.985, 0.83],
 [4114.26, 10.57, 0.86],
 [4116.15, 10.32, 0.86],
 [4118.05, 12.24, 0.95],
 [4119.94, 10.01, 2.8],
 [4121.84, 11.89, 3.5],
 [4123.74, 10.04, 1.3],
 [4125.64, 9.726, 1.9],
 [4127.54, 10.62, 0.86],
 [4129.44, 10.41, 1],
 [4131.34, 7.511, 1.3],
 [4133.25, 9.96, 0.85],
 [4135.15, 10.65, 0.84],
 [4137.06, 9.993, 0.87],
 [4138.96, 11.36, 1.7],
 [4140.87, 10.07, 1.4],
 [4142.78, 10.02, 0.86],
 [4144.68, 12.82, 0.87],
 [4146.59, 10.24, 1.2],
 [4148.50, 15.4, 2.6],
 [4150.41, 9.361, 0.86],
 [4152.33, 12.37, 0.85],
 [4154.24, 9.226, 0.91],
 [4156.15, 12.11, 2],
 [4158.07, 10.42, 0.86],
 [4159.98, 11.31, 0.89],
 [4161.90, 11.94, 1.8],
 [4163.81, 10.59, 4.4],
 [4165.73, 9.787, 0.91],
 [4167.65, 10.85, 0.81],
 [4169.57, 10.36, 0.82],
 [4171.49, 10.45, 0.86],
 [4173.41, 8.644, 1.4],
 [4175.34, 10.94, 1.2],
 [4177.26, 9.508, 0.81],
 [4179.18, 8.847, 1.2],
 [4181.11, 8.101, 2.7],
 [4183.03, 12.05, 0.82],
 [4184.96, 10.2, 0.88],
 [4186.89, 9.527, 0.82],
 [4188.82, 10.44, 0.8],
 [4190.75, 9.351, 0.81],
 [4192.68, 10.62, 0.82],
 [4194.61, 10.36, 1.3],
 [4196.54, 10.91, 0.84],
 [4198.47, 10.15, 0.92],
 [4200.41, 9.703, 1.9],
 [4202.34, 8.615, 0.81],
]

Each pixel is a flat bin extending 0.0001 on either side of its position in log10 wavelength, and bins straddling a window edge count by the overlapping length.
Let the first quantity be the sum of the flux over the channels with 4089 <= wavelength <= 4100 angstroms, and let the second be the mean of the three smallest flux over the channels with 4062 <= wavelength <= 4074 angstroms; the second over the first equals 0.165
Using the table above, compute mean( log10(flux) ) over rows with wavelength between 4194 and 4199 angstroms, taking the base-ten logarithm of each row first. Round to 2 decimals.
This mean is 1.02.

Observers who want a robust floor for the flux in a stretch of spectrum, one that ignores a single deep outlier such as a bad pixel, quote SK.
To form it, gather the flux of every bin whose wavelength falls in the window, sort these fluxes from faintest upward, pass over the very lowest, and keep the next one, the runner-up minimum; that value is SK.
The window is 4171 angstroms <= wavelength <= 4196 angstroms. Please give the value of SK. 8.644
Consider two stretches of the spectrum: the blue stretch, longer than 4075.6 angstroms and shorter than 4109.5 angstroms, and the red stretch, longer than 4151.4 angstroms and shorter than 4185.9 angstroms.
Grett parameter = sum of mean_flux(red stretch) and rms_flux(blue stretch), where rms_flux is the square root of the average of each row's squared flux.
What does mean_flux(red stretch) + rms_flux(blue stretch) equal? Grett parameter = 21.5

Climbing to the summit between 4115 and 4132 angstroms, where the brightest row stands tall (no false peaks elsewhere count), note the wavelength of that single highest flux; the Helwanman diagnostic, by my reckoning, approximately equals 4118.05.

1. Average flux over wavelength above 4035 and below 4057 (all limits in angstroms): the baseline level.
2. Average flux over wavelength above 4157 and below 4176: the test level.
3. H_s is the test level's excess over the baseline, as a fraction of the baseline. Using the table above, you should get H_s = -0.05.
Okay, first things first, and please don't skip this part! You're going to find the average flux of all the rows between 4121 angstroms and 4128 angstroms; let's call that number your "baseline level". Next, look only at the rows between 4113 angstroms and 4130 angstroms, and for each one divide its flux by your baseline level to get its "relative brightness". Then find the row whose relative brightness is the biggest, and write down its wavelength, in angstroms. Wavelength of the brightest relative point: 4118.05 angstroms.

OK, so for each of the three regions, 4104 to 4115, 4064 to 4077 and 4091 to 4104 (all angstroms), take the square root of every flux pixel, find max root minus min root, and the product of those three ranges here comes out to 0.072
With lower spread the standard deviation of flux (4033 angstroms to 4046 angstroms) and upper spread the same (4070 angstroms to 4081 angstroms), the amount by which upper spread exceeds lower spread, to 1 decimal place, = -0.5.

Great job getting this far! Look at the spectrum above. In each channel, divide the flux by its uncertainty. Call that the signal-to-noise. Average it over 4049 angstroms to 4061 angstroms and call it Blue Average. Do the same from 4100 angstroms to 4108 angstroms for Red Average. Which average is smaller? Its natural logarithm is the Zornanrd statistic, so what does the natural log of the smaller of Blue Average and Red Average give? 2.28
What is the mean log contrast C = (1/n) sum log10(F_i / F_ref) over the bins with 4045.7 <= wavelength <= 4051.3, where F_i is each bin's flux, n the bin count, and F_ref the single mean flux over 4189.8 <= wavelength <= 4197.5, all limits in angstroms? 0.06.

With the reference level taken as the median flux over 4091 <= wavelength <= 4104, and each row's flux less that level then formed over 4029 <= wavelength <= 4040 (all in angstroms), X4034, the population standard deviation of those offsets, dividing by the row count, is 0.871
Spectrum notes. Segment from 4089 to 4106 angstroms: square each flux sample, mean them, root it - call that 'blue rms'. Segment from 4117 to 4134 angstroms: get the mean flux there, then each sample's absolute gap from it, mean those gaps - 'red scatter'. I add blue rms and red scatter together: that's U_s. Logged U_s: 11.7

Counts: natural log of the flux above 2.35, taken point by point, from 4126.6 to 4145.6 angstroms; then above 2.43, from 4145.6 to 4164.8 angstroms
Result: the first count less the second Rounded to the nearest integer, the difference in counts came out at 0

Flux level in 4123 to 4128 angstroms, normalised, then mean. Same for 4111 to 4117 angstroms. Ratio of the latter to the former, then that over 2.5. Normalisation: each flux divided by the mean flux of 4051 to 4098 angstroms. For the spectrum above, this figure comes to 0.406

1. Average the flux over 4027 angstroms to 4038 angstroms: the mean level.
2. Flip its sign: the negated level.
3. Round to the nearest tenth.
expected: -11.2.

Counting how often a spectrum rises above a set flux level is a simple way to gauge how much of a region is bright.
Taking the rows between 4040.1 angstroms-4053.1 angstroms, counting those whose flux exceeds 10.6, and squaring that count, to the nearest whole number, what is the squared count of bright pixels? 25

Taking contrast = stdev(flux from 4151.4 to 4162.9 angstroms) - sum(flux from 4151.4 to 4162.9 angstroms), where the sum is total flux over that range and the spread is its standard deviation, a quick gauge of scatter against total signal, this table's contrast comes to -66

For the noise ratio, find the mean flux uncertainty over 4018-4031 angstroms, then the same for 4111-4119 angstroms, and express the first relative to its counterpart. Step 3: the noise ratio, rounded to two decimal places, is 1.12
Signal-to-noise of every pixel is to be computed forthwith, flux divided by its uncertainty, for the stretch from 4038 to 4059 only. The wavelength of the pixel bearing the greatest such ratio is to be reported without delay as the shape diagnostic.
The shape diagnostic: 4055.94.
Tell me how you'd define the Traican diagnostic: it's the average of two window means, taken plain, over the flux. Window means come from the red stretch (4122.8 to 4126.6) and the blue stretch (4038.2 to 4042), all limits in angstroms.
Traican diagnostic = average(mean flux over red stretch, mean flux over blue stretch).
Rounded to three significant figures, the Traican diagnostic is 10.3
